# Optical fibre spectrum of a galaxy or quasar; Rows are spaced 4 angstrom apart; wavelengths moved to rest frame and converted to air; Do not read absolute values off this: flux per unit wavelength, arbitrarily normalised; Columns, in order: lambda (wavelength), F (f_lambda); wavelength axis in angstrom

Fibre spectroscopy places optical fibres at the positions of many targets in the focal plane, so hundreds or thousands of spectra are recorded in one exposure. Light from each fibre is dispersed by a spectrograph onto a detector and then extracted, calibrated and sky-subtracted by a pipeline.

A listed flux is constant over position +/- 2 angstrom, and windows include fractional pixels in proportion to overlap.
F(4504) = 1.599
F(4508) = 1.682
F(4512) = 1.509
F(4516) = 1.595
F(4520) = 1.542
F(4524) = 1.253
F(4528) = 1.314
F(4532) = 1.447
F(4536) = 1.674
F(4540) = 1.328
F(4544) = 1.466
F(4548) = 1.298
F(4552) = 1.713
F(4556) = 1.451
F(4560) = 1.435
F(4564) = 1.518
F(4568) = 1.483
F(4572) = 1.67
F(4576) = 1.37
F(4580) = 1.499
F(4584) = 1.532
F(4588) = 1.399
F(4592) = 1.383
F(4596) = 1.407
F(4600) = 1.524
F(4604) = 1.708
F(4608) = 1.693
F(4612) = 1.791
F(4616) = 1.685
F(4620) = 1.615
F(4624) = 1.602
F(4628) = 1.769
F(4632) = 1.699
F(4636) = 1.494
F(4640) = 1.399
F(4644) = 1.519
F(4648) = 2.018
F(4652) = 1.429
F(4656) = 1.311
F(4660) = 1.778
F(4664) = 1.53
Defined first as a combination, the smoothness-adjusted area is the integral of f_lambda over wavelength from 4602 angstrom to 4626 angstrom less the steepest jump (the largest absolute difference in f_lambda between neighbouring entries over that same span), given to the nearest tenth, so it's 40.3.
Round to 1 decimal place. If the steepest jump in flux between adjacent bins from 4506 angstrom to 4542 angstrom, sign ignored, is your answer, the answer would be 0.3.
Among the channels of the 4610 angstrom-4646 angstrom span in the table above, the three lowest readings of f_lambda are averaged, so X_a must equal 1.47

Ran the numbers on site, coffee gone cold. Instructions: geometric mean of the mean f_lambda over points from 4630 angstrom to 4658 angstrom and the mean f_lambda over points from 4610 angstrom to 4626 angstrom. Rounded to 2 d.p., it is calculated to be 1.61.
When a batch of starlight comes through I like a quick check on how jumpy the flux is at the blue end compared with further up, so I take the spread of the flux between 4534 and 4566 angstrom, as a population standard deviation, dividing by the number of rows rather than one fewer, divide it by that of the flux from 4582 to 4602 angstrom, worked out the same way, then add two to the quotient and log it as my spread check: 4.1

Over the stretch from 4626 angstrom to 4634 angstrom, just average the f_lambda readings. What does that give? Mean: 1.73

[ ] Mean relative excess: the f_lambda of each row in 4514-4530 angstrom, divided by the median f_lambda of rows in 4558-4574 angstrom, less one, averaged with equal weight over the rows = -0.05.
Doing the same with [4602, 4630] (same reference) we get 0.13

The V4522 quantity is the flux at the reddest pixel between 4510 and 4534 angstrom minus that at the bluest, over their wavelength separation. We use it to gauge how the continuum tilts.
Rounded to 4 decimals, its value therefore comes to -0.0031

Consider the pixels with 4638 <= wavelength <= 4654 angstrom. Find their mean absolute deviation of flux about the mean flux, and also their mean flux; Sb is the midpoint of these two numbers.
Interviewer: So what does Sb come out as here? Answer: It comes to 0.90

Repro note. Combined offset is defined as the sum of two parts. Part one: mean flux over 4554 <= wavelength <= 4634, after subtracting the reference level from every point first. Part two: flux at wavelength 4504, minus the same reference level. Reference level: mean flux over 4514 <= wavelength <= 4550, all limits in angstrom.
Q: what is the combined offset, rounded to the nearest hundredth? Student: 0.29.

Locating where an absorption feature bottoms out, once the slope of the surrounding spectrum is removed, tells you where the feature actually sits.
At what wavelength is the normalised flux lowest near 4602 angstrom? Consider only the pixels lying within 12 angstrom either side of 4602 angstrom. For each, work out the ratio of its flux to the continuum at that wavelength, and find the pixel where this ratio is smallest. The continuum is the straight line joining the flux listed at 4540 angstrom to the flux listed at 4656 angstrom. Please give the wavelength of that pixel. 4592 angstrom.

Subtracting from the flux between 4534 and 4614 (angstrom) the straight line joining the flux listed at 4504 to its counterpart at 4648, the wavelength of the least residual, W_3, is 4592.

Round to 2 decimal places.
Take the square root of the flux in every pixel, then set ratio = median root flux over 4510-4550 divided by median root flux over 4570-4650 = 0.96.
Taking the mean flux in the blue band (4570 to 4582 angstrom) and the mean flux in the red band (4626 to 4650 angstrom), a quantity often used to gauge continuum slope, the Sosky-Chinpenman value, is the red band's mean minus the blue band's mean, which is 0.14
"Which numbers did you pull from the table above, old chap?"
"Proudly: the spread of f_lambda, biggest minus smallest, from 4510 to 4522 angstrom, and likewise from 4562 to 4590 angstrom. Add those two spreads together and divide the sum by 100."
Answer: 0.0039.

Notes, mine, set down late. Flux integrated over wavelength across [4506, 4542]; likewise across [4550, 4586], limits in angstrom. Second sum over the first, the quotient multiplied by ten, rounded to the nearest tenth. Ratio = 10.2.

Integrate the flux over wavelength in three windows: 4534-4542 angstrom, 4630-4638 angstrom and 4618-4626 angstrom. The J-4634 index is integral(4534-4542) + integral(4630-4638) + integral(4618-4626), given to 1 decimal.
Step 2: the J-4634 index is 37.6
